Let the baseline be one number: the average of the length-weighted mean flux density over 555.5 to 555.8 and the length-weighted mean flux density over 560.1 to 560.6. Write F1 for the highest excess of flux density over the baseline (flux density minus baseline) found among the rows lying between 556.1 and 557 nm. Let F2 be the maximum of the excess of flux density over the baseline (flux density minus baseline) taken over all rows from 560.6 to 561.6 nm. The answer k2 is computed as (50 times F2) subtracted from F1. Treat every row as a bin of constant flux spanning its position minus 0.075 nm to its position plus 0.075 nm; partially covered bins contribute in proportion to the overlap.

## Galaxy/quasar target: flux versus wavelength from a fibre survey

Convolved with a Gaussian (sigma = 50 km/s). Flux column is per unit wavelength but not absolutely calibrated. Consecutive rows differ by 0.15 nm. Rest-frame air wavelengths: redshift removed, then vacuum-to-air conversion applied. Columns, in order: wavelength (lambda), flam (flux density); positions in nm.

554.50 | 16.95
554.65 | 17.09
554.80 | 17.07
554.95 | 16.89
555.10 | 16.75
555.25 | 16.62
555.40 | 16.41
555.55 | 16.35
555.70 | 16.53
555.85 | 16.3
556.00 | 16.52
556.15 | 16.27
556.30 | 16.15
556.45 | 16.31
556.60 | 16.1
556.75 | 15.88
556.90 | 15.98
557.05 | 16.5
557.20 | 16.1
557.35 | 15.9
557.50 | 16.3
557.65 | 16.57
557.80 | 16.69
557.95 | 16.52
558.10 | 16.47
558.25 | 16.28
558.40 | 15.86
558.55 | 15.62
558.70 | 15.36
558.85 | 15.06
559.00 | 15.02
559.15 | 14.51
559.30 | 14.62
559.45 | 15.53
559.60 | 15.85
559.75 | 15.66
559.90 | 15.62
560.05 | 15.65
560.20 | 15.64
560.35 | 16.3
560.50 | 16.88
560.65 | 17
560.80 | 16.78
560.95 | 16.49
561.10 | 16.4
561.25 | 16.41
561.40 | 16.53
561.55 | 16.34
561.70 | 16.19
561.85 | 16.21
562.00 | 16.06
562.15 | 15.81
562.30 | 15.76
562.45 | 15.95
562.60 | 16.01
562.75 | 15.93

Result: -32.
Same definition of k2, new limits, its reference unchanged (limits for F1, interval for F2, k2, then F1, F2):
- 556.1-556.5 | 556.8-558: -17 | 0.0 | 0.33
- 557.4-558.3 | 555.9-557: -8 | 0.3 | 0.16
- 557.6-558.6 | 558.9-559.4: 67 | 0.3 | -1.34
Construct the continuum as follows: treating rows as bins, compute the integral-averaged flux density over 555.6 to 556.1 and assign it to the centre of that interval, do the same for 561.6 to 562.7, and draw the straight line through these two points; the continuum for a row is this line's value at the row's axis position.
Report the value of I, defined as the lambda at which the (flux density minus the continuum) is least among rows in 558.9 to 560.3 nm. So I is 559.15 nm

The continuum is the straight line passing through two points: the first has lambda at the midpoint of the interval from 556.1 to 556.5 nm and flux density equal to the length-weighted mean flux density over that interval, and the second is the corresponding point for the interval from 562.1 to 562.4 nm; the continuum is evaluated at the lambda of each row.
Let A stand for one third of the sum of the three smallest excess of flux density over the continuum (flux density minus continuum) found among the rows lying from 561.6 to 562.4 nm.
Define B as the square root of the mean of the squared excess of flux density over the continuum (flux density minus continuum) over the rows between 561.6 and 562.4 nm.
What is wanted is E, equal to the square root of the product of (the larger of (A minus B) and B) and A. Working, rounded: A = 0.07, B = 0.26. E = 0.14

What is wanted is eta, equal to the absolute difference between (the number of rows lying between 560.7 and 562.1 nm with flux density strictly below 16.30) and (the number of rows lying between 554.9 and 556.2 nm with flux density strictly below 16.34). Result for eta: 1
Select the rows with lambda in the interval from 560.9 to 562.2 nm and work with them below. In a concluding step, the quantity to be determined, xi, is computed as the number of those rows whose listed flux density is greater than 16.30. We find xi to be 5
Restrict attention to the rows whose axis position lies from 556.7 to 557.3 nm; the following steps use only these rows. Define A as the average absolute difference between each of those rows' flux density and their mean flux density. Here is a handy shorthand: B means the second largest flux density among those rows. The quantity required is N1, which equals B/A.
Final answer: 84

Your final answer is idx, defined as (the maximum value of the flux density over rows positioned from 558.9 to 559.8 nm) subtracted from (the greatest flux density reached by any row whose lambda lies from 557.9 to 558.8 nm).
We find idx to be 0.7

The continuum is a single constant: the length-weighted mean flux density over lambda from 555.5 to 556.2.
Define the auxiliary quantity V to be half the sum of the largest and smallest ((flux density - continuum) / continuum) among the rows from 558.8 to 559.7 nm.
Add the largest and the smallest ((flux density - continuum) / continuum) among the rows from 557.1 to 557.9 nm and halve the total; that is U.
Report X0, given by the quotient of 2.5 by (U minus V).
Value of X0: 37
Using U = -0.006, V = -0.074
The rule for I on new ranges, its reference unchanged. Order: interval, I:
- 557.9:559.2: 559.15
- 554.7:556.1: 555.85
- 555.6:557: 556.75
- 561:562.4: 562.30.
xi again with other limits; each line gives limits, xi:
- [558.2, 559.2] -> 0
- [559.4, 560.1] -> 0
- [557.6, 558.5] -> 4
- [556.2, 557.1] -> 2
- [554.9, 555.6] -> 5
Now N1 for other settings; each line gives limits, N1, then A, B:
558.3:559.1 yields 55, 0.28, 15.62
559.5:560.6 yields 44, 0.37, 16.3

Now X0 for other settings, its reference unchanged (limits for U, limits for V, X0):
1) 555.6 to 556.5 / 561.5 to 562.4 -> 141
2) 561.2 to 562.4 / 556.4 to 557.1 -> -911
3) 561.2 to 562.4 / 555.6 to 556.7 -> -241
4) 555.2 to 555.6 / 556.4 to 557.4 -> 139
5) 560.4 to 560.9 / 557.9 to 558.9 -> 37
